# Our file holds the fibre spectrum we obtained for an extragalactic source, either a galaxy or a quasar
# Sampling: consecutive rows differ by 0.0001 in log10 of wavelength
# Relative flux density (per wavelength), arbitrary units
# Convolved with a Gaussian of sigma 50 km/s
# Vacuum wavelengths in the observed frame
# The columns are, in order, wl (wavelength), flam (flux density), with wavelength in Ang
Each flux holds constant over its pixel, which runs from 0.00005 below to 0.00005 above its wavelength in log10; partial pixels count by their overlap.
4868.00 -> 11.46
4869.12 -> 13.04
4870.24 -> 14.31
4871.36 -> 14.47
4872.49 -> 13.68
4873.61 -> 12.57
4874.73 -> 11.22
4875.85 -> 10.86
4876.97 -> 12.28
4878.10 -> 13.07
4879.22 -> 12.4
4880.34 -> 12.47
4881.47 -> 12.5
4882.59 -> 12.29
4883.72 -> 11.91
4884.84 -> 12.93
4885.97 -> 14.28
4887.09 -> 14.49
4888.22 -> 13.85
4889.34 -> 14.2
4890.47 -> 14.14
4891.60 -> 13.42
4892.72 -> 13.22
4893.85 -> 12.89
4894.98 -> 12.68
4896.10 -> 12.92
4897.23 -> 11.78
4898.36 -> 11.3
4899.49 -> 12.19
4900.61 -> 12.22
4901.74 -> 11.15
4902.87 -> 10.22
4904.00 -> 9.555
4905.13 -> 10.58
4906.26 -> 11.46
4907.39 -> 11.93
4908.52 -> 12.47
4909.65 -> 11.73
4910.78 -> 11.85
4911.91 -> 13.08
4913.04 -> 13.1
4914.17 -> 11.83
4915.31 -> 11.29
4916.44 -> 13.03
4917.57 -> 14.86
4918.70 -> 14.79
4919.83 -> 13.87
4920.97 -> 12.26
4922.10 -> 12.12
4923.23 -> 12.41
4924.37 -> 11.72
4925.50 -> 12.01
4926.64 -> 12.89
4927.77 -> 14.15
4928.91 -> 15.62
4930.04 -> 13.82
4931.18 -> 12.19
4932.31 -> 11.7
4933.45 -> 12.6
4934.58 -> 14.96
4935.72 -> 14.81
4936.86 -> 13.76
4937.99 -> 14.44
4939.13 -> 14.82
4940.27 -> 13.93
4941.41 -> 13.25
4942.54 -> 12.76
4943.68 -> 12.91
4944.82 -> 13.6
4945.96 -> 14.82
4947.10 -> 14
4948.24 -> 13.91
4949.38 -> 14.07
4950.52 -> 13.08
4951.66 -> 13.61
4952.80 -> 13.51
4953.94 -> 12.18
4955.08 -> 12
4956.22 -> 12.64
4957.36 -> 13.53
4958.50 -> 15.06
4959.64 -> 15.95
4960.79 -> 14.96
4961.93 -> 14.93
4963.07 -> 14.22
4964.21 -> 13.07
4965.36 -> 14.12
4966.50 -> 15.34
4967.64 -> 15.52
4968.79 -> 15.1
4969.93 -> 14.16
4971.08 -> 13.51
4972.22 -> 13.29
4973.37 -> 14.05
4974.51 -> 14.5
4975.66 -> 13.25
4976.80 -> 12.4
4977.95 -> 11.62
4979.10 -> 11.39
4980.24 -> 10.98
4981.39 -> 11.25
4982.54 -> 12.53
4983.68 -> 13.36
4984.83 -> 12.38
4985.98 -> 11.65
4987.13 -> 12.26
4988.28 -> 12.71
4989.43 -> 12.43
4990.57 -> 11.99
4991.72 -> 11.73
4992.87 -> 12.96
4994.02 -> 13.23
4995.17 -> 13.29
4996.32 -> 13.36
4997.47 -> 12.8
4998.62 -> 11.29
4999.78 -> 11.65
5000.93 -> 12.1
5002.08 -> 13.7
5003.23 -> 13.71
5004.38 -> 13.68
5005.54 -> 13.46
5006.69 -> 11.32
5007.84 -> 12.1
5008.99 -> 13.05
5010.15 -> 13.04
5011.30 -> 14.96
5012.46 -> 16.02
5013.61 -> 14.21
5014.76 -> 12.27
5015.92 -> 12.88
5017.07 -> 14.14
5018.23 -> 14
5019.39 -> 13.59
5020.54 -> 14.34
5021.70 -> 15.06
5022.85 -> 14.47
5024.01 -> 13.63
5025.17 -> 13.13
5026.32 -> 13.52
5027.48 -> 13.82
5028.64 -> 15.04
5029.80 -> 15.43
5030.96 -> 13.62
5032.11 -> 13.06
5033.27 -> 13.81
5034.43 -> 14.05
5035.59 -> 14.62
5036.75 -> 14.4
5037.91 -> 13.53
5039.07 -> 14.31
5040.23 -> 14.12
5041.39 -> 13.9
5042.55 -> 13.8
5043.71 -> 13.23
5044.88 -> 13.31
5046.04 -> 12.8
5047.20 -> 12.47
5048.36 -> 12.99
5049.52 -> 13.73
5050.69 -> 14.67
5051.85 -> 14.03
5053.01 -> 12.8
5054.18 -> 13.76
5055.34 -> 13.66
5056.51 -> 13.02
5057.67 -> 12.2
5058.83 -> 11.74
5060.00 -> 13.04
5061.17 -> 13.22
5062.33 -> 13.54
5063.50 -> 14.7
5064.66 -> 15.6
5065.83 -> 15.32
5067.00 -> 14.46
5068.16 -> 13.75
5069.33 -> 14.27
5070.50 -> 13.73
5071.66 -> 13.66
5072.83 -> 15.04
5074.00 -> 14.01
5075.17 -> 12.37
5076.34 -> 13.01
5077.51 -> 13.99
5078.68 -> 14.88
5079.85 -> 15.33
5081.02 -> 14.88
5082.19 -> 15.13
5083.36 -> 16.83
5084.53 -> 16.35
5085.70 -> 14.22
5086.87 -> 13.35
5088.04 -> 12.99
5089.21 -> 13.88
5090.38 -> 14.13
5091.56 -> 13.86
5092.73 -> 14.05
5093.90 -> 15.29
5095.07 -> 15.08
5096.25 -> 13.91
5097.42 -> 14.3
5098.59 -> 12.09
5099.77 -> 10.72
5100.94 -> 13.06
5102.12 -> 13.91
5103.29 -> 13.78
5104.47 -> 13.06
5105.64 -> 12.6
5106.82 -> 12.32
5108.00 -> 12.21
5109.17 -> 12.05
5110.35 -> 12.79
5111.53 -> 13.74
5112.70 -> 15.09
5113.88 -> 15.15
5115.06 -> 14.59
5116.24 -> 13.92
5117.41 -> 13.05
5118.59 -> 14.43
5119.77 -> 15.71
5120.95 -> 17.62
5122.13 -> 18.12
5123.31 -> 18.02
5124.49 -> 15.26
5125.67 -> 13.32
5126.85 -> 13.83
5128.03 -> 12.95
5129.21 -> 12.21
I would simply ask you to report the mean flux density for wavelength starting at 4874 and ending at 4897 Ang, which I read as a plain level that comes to 12.9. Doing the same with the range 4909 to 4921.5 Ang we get 12.9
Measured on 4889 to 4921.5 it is 12.4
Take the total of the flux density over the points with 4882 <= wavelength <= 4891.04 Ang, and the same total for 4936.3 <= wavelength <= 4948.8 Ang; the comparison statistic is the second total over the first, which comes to 1.4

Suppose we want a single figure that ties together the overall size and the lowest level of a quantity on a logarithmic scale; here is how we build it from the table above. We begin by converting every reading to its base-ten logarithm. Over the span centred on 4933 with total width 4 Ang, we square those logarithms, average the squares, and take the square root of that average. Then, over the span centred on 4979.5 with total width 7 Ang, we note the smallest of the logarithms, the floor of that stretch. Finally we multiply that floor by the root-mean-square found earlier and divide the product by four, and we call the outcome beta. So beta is 0.288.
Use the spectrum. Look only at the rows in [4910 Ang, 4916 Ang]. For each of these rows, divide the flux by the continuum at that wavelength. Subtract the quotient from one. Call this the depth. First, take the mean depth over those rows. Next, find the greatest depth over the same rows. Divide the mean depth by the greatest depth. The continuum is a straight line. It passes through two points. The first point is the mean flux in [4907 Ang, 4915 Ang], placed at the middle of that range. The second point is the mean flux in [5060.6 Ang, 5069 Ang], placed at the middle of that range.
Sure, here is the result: 0.1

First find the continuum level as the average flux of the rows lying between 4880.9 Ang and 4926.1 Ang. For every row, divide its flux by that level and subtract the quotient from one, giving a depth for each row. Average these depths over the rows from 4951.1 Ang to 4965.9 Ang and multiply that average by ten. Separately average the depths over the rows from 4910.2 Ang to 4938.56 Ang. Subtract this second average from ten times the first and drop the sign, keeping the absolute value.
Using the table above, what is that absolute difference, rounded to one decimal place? 1.0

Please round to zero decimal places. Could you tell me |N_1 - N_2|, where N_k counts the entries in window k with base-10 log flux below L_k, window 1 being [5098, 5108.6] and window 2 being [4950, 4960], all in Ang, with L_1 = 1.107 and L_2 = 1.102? 2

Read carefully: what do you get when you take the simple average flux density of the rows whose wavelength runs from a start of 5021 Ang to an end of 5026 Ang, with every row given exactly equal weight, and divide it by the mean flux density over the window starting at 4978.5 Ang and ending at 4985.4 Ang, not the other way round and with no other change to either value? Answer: 1.17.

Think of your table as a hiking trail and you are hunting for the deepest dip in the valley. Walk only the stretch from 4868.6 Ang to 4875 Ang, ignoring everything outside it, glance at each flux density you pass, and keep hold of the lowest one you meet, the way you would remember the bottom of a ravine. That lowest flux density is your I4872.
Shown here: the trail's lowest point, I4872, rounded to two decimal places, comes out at 11.22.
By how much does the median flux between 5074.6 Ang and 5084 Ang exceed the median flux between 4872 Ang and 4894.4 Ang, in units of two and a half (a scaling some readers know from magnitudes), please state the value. 0.79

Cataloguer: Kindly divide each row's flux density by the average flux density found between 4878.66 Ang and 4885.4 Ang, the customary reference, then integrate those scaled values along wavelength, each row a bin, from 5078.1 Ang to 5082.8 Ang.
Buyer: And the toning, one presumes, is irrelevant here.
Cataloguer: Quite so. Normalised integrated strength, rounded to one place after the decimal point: 5.7 Ang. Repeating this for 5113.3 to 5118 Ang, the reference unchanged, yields 5.4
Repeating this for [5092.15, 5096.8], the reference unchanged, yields 5.5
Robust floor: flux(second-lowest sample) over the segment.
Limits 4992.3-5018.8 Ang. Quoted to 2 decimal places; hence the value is 11.32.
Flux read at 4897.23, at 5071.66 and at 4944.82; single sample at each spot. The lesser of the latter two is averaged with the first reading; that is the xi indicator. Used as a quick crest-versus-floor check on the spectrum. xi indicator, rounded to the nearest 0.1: 12.7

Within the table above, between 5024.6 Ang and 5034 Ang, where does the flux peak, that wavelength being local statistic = 5029.80 Ang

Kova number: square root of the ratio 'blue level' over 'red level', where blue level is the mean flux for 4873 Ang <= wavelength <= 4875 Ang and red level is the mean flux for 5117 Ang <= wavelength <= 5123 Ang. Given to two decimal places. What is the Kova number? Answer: 0.87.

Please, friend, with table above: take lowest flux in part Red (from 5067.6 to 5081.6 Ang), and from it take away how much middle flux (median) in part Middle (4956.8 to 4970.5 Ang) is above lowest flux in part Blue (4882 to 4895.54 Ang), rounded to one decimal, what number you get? 9.3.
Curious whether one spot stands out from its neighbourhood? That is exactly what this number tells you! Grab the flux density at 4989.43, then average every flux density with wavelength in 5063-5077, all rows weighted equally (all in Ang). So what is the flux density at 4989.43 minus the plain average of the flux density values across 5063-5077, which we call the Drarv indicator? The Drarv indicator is -1.7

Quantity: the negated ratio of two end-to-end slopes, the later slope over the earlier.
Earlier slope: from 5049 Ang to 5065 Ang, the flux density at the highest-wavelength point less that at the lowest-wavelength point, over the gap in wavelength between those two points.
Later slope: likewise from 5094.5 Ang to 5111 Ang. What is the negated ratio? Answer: 1.2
